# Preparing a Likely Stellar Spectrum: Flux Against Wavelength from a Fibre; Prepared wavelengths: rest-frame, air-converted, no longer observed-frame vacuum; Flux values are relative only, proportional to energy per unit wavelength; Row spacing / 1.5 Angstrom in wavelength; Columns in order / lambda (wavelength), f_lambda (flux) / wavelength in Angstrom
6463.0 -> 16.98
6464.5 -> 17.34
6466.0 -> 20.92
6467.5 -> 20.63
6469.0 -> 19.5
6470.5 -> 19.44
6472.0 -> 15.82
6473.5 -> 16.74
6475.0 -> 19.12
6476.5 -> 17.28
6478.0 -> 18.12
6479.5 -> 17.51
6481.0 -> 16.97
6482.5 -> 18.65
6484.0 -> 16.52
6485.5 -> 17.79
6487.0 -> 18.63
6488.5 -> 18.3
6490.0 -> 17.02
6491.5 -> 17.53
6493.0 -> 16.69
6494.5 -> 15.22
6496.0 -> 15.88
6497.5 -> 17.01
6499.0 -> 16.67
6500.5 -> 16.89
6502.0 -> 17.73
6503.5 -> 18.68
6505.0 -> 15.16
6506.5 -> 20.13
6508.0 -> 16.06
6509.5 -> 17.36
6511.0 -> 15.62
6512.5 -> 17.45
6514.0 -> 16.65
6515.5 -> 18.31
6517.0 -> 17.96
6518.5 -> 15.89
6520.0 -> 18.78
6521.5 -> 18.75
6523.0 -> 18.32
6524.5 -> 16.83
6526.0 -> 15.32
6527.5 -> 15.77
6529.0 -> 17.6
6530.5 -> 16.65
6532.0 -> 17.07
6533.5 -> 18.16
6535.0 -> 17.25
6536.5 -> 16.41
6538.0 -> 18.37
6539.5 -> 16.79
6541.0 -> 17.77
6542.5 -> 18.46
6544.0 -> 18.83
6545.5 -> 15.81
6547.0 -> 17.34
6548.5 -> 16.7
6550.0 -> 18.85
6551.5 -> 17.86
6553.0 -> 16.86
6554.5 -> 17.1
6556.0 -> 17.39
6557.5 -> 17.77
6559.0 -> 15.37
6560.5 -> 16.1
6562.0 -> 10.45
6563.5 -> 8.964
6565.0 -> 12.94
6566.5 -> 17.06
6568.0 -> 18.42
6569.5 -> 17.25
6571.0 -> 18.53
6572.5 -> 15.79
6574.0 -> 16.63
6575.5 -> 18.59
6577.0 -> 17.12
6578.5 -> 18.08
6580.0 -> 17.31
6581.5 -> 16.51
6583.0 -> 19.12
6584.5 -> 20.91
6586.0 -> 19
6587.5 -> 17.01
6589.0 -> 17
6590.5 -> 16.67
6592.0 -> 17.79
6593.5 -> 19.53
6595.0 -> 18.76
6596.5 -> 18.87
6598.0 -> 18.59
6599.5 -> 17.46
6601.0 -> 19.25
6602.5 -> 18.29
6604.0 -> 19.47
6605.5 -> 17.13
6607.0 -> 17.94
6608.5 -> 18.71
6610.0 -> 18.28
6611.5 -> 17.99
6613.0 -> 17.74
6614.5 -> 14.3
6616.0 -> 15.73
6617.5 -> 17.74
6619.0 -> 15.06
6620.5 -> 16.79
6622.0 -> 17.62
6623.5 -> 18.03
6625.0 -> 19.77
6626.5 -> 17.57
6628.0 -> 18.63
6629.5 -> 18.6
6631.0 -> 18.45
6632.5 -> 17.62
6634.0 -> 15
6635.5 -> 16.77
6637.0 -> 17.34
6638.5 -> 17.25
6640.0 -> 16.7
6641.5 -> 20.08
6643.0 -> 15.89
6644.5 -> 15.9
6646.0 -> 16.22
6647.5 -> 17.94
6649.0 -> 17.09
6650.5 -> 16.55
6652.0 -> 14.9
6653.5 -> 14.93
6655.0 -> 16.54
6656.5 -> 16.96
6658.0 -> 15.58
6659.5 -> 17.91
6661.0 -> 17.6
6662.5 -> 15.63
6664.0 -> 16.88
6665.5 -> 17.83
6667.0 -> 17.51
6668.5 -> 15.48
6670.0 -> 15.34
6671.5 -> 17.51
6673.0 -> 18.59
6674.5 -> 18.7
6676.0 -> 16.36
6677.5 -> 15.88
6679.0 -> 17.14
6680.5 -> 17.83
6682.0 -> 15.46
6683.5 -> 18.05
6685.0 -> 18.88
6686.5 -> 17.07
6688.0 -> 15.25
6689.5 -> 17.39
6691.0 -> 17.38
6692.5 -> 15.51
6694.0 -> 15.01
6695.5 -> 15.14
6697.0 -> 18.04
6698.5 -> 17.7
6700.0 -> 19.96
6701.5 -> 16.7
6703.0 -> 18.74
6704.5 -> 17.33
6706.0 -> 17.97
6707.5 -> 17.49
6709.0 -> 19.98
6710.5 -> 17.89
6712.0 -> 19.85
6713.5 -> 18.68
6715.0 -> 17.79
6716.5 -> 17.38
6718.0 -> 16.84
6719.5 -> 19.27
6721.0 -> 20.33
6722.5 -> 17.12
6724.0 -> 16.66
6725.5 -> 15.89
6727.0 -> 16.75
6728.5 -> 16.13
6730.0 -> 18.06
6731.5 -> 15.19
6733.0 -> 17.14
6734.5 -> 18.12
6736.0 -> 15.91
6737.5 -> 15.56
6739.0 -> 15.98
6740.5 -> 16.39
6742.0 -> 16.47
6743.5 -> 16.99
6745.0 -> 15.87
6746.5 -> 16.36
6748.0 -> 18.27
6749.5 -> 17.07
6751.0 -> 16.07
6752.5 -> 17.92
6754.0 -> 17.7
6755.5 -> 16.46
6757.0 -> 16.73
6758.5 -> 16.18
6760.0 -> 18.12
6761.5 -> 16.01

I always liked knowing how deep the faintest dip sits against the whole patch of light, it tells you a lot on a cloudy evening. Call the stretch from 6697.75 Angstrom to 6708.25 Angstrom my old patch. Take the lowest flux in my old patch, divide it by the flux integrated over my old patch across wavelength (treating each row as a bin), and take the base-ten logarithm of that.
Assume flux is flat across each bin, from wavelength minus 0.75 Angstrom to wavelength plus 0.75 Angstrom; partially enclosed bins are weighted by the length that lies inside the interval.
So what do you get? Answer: -1.05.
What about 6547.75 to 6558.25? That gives -1.04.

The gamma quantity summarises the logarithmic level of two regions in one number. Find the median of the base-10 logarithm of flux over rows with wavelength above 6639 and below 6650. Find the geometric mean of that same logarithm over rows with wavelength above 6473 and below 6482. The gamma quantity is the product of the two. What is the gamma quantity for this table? 1.52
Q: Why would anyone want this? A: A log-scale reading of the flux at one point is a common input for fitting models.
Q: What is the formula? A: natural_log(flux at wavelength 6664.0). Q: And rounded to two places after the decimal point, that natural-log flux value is 2.83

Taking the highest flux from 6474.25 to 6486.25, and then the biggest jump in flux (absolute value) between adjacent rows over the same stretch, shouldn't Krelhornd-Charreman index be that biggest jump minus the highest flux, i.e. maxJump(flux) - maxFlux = -17.0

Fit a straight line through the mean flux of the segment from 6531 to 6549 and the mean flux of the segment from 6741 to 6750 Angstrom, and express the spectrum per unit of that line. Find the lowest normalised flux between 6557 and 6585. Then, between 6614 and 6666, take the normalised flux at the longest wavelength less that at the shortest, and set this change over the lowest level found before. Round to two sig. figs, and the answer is 0.41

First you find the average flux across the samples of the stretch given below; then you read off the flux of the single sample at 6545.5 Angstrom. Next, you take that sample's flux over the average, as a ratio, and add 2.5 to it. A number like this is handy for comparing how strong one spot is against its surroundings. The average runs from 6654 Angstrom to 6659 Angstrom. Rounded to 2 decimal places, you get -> 3.47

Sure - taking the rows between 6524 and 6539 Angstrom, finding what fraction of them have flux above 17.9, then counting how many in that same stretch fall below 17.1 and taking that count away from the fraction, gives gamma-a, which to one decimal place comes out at -5.8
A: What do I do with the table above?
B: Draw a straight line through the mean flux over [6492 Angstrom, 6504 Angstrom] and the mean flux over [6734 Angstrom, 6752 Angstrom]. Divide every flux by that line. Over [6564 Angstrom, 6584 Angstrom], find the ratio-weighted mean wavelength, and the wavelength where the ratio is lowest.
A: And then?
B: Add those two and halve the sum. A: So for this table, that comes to 6569.6 Angstrom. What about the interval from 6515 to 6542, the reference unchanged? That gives 6527.1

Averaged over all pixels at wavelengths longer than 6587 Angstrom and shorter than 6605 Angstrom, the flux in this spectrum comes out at 18.2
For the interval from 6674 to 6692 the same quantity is 17.1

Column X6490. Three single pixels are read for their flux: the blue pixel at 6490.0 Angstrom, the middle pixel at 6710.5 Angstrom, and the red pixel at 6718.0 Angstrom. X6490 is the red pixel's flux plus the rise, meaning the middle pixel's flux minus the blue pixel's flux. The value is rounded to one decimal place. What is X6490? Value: 17.7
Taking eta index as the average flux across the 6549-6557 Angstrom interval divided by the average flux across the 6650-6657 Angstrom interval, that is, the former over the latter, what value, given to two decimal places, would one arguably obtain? 1.10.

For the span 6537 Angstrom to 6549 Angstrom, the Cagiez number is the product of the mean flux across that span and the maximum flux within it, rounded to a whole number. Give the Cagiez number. 330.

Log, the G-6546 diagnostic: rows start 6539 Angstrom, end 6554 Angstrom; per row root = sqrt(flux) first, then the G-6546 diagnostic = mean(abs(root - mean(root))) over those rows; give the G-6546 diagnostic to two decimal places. 0.10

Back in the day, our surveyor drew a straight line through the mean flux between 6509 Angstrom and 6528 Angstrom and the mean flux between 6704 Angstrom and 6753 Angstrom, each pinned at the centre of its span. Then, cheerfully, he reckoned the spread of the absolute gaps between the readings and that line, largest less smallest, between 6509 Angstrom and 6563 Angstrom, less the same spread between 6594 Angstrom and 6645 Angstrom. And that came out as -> 3.8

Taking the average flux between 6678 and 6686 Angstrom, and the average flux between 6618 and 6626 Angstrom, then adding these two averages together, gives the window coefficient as 34.9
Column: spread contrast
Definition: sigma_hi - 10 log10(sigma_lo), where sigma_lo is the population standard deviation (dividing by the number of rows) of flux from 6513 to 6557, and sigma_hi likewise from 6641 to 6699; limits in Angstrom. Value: 1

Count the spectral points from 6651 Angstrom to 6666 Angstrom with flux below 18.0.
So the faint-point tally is 10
